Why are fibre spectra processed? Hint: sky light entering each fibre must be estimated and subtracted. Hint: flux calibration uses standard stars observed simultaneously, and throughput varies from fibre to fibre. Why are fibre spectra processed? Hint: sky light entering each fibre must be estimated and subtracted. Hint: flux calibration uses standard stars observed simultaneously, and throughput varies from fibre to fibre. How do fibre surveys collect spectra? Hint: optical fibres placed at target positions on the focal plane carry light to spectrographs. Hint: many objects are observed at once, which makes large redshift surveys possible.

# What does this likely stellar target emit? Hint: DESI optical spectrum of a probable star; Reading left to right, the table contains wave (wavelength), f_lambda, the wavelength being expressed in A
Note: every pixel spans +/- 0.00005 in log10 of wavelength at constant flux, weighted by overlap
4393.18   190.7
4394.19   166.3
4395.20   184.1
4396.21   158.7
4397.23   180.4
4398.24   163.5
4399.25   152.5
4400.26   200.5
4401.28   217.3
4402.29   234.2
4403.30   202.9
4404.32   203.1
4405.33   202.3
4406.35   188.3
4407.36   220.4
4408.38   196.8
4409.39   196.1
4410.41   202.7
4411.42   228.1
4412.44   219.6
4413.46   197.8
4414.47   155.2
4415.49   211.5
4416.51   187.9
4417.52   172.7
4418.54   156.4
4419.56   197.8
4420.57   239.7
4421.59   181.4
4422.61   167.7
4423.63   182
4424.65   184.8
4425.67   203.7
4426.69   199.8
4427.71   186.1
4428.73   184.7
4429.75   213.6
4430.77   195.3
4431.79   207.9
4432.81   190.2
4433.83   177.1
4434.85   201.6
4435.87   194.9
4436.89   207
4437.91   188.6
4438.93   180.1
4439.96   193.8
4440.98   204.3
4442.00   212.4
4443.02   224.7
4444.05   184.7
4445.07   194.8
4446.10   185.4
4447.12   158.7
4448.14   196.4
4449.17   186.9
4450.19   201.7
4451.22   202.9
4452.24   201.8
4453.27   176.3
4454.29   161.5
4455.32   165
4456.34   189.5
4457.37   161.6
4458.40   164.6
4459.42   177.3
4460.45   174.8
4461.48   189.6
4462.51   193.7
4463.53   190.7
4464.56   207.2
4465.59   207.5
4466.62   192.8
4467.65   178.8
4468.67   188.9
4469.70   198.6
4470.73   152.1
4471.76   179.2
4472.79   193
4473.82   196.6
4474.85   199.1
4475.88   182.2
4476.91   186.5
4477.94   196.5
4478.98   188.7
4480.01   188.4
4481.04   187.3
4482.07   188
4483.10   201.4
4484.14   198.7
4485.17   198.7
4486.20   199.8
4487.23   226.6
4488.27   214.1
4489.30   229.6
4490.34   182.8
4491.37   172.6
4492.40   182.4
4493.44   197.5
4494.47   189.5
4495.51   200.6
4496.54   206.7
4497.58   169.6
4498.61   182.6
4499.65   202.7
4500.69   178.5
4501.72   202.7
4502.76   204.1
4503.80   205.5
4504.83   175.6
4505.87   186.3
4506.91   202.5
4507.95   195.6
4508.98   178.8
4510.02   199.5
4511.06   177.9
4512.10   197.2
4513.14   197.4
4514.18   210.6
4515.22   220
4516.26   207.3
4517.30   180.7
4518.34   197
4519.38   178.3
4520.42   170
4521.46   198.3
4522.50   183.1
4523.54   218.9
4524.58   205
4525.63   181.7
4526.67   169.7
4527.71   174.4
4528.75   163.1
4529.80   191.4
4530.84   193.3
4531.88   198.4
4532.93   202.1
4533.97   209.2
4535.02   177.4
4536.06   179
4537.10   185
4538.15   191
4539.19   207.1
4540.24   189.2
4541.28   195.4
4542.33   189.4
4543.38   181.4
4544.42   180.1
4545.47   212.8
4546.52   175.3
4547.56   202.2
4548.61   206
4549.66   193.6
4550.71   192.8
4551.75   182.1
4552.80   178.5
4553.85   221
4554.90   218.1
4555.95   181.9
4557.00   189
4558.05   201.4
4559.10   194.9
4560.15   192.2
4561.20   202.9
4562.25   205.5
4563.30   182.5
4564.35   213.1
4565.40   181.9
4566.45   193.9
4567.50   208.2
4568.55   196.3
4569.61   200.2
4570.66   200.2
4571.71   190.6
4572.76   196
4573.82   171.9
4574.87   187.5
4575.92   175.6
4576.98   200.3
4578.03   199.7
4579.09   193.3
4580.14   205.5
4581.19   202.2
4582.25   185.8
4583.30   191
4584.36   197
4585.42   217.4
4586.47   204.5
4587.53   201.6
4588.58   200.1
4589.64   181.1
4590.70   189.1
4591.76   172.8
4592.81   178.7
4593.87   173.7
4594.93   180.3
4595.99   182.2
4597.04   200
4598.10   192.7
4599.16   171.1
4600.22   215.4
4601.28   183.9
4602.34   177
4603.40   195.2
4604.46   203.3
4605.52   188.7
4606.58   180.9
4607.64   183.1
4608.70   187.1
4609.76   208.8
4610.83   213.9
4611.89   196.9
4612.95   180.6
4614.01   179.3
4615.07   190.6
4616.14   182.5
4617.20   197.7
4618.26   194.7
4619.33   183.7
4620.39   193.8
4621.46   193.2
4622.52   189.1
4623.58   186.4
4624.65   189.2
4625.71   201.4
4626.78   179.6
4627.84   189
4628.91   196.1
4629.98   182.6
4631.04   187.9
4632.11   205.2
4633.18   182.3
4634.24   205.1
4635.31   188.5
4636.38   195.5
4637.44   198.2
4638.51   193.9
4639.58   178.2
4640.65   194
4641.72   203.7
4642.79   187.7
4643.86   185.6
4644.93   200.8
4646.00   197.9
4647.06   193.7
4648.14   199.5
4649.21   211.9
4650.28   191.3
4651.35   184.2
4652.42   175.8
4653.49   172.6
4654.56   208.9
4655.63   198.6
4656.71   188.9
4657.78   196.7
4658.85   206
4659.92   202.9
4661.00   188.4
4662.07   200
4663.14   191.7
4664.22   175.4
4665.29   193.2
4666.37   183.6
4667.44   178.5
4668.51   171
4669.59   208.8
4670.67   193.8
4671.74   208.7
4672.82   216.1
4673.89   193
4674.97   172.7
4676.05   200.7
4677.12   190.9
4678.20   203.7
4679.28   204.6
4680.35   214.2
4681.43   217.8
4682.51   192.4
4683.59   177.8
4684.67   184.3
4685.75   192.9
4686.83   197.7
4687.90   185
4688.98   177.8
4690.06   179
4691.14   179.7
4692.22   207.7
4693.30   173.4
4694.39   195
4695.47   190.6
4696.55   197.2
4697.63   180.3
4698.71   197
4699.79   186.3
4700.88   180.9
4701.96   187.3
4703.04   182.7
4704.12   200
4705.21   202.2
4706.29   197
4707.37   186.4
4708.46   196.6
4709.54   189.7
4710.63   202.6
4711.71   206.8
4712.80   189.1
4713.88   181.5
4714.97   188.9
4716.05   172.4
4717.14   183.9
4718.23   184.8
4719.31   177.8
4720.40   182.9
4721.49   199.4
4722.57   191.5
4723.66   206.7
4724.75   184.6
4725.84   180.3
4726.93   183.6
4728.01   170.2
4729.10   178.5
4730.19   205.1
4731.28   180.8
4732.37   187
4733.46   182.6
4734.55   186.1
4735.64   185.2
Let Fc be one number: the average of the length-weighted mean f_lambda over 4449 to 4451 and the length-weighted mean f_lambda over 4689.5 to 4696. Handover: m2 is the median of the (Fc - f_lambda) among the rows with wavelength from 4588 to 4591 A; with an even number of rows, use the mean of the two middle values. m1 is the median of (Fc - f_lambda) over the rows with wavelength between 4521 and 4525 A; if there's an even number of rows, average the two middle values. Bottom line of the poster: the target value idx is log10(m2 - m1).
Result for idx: 1.1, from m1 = -10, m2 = 2.9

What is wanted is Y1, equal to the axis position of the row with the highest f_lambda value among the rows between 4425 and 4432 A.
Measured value 4429.75 A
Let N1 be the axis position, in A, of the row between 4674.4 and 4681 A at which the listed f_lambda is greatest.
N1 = 4680.35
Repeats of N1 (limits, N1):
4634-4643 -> 4634.24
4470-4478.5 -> 4474.85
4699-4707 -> 4705.21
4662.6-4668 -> 4665.29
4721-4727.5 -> 4723.66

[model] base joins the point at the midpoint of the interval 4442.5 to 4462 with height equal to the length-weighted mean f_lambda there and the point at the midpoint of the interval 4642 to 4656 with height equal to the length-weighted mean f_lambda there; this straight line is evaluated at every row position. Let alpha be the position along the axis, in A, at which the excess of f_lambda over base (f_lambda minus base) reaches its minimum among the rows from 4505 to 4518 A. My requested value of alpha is 4511.06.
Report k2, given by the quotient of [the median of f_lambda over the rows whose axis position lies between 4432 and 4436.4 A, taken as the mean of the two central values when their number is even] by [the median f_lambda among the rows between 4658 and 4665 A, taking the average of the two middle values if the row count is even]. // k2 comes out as 0.98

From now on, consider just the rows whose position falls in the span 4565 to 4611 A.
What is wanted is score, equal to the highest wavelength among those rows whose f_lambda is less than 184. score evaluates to 4607.64 A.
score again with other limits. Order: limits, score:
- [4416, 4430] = 4423.63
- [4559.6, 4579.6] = 4575.92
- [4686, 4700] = 4697.63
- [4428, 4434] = 4433.83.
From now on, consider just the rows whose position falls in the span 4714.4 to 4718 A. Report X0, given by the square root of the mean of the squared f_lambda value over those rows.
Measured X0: 182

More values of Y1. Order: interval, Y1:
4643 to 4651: 4649.21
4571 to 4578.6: 4576.98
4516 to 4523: 4516.26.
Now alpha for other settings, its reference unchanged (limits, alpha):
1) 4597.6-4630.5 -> 4599.16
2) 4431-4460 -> 4447.12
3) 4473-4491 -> 4490.34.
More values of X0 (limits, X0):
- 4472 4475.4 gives 196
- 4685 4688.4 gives 192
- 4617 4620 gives 192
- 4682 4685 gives 185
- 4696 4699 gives 192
